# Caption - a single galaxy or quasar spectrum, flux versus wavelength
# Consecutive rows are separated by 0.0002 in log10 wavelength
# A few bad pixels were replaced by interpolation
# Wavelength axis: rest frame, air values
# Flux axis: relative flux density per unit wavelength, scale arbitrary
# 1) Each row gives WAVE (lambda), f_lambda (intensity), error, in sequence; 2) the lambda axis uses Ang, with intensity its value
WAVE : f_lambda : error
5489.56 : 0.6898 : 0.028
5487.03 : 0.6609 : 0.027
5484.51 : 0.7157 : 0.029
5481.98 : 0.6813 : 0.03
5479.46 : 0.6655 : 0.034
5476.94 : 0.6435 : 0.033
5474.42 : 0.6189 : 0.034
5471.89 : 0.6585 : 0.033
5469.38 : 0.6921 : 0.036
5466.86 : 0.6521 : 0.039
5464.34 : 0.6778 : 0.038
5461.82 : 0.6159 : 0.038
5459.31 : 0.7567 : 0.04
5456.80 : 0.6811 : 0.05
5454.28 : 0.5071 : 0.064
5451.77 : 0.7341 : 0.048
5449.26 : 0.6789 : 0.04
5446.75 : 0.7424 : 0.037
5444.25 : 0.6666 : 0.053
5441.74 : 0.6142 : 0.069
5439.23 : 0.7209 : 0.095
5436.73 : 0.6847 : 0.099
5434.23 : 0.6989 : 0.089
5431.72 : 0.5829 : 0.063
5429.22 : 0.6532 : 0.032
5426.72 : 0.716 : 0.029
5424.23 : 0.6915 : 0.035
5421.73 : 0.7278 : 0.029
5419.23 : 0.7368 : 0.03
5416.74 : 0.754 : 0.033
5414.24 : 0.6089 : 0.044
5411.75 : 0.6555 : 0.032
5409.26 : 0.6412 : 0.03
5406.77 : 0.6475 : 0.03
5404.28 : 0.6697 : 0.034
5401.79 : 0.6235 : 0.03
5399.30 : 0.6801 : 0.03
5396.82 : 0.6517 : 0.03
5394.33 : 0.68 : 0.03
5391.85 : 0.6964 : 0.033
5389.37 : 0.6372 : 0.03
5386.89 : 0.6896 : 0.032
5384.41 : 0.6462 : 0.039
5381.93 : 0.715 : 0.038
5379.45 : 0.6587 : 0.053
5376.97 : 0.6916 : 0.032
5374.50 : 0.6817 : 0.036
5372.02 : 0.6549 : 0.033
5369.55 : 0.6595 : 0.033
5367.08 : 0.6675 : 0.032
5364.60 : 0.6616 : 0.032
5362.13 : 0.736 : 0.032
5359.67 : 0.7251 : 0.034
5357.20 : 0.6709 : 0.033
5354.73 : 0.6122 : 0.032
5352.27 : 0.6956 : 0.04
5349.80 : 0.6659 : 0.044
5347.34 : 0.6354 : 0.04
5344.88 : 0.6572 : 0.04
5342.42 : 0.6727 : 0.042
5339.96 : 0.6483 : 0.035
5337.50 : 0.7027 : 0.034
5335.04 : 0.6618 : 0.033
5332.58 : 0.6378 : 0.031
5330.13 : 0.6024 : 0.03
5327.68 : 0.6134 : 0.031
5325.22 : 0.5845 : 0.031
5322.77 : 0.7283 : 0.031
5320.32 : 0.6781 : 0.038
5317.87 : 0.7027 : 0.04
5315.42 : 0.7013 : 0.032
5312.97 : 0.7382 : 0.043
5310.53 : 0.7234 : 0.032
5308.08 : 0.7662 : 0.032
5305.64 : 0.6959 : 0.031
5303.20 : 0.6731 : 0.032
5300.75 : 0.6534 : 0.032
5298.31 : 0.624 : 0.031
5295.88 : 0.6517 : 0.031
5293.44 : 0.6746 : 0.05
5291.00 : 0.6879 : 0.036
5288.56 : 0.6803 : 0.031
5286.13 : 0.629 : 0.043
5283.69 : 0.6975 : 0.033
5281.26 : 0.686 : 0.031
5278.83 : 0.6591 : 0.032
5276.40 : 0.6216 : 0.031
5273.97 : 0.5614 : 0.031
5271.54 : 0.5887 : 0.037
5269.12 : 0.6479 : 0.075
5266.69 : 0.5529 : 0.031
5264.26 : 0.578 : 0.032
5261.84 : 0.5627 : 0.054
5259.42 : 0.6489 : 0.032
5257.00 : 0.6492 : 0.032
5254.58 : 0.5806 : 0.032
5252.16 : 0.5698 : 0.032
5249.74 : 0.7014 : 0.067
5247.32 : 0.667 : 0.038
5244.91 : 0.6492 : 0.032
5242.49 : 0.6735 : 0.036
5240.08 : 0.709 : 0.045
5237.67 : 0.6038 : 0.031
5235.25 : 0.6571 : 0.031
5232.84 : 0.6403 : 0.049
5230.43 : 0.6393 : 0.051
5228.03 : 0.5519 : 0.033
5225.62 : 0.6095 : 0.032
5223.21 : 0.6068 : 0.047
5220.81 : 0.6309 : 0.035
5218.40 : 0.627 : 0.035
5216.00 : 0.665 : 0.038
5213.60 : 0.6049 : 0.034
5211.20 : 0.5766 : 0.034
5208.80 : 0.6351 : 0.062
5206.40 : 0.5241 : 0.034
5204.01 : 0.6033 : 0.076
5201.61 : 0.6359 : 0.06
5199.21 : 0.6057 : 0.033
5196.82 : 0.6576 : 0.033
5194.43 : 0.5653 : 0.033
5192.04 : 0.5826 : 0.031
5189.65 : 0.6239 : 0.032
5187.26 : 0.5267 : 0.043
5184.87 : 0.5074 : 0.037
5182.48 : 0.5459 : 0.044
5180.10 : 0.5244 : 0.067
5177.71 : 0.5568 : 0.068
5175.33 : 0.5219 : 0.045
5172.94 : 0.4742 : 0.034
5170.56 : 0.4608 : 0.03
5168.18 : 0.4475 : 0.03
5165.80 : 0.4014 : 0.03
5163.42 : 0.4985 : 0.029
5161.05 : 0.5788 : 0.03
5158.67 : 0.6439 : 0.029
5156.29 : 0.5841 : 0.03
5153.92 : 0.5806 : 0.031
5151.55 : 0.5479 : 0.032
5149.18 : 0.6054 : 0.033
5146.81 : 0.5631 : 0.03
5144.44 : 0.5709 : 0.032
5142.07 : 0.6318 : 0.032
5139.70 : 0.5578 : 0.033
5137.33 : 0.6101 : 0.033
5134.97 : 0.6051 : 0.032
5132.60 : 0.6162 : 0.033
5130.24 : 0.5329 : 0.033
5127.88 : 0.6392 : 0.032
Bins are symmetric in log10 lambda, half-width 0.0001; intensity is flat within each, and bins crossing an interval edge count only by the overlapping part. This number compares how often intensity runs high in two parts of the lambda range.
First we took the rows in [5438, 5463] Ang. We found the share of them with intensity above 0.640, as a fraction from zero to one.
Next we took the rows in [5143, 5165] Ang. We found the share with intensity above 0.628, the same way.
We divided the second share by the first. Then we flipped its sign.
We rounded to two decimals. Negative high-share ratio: -0.16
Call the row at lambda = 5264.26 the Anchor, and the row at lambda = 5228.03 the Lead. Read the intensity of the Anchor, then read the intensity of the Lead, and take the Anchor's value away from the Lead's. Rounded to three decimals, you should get -0.026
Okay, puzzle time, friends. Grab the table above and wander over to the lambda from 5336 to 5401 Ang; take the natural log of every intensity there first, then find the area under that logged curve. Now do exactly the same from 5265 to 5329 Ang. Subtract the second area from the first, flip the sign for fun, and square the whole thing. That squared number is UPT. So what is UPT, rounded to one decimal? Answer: 0.6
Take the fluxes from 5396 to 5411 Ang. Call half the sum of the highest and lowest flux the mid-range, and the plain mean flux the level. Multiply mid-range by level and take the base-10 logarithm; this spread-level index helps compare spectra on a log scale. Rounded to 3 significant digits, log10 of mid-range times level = -0.371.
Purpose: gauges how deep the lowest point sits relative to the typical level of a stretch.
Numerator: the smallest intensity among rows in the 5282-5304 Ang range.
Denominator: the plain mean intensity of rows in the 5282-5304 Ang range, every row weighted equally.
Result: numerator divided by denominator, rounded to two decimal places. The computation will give 0.94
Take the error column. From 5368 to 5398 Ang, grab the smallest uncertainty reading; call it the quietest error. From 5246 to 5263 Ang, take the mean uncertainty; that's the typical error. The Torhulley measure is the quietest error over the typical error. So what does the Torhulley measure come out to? 0.73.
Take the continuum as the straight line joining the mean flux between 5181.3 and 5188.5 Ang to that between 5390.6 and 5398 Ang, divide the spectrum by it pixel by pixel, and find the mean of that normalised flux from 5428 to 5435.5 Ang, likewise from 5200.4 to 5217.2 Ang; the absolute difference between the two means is 0.20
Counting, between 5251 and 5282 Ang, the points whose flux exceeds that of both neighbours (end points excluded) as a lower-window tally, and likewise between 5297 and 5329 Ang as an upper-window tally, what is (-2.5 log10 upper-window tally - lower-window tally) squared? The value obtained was 20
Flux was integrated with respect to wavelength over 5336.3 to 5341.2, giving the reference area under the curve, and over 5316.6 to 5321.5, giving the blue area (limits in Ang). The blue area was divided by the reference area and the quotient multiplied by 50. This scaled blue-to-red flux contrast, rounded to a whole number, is 51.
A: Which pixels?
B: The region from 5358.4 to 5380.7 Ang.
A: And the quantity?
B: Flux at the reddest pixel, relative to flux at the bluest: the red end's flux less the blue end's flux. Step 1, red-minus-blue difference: -0.07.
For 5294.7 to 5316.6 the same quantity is 0.05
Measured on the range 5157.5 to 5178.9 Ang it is -0.09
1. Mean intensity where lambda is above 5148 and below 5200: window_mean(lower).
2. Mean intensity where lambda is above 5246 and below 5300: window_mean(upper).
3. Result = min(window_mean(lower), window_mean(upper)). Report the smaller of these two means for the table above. 0.547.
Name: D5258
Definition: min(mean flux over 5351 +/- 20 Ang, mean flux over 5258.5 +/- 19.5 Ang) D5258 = 0.62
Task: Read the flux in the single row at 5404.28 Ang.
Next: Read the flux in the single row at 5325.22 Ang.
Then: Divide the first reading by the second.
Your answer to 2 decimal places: 1.15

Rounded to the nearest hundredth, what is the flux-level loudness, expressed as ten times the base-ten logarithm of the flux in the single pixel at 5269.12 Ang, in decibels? -1.88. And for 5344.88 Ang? -1.82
